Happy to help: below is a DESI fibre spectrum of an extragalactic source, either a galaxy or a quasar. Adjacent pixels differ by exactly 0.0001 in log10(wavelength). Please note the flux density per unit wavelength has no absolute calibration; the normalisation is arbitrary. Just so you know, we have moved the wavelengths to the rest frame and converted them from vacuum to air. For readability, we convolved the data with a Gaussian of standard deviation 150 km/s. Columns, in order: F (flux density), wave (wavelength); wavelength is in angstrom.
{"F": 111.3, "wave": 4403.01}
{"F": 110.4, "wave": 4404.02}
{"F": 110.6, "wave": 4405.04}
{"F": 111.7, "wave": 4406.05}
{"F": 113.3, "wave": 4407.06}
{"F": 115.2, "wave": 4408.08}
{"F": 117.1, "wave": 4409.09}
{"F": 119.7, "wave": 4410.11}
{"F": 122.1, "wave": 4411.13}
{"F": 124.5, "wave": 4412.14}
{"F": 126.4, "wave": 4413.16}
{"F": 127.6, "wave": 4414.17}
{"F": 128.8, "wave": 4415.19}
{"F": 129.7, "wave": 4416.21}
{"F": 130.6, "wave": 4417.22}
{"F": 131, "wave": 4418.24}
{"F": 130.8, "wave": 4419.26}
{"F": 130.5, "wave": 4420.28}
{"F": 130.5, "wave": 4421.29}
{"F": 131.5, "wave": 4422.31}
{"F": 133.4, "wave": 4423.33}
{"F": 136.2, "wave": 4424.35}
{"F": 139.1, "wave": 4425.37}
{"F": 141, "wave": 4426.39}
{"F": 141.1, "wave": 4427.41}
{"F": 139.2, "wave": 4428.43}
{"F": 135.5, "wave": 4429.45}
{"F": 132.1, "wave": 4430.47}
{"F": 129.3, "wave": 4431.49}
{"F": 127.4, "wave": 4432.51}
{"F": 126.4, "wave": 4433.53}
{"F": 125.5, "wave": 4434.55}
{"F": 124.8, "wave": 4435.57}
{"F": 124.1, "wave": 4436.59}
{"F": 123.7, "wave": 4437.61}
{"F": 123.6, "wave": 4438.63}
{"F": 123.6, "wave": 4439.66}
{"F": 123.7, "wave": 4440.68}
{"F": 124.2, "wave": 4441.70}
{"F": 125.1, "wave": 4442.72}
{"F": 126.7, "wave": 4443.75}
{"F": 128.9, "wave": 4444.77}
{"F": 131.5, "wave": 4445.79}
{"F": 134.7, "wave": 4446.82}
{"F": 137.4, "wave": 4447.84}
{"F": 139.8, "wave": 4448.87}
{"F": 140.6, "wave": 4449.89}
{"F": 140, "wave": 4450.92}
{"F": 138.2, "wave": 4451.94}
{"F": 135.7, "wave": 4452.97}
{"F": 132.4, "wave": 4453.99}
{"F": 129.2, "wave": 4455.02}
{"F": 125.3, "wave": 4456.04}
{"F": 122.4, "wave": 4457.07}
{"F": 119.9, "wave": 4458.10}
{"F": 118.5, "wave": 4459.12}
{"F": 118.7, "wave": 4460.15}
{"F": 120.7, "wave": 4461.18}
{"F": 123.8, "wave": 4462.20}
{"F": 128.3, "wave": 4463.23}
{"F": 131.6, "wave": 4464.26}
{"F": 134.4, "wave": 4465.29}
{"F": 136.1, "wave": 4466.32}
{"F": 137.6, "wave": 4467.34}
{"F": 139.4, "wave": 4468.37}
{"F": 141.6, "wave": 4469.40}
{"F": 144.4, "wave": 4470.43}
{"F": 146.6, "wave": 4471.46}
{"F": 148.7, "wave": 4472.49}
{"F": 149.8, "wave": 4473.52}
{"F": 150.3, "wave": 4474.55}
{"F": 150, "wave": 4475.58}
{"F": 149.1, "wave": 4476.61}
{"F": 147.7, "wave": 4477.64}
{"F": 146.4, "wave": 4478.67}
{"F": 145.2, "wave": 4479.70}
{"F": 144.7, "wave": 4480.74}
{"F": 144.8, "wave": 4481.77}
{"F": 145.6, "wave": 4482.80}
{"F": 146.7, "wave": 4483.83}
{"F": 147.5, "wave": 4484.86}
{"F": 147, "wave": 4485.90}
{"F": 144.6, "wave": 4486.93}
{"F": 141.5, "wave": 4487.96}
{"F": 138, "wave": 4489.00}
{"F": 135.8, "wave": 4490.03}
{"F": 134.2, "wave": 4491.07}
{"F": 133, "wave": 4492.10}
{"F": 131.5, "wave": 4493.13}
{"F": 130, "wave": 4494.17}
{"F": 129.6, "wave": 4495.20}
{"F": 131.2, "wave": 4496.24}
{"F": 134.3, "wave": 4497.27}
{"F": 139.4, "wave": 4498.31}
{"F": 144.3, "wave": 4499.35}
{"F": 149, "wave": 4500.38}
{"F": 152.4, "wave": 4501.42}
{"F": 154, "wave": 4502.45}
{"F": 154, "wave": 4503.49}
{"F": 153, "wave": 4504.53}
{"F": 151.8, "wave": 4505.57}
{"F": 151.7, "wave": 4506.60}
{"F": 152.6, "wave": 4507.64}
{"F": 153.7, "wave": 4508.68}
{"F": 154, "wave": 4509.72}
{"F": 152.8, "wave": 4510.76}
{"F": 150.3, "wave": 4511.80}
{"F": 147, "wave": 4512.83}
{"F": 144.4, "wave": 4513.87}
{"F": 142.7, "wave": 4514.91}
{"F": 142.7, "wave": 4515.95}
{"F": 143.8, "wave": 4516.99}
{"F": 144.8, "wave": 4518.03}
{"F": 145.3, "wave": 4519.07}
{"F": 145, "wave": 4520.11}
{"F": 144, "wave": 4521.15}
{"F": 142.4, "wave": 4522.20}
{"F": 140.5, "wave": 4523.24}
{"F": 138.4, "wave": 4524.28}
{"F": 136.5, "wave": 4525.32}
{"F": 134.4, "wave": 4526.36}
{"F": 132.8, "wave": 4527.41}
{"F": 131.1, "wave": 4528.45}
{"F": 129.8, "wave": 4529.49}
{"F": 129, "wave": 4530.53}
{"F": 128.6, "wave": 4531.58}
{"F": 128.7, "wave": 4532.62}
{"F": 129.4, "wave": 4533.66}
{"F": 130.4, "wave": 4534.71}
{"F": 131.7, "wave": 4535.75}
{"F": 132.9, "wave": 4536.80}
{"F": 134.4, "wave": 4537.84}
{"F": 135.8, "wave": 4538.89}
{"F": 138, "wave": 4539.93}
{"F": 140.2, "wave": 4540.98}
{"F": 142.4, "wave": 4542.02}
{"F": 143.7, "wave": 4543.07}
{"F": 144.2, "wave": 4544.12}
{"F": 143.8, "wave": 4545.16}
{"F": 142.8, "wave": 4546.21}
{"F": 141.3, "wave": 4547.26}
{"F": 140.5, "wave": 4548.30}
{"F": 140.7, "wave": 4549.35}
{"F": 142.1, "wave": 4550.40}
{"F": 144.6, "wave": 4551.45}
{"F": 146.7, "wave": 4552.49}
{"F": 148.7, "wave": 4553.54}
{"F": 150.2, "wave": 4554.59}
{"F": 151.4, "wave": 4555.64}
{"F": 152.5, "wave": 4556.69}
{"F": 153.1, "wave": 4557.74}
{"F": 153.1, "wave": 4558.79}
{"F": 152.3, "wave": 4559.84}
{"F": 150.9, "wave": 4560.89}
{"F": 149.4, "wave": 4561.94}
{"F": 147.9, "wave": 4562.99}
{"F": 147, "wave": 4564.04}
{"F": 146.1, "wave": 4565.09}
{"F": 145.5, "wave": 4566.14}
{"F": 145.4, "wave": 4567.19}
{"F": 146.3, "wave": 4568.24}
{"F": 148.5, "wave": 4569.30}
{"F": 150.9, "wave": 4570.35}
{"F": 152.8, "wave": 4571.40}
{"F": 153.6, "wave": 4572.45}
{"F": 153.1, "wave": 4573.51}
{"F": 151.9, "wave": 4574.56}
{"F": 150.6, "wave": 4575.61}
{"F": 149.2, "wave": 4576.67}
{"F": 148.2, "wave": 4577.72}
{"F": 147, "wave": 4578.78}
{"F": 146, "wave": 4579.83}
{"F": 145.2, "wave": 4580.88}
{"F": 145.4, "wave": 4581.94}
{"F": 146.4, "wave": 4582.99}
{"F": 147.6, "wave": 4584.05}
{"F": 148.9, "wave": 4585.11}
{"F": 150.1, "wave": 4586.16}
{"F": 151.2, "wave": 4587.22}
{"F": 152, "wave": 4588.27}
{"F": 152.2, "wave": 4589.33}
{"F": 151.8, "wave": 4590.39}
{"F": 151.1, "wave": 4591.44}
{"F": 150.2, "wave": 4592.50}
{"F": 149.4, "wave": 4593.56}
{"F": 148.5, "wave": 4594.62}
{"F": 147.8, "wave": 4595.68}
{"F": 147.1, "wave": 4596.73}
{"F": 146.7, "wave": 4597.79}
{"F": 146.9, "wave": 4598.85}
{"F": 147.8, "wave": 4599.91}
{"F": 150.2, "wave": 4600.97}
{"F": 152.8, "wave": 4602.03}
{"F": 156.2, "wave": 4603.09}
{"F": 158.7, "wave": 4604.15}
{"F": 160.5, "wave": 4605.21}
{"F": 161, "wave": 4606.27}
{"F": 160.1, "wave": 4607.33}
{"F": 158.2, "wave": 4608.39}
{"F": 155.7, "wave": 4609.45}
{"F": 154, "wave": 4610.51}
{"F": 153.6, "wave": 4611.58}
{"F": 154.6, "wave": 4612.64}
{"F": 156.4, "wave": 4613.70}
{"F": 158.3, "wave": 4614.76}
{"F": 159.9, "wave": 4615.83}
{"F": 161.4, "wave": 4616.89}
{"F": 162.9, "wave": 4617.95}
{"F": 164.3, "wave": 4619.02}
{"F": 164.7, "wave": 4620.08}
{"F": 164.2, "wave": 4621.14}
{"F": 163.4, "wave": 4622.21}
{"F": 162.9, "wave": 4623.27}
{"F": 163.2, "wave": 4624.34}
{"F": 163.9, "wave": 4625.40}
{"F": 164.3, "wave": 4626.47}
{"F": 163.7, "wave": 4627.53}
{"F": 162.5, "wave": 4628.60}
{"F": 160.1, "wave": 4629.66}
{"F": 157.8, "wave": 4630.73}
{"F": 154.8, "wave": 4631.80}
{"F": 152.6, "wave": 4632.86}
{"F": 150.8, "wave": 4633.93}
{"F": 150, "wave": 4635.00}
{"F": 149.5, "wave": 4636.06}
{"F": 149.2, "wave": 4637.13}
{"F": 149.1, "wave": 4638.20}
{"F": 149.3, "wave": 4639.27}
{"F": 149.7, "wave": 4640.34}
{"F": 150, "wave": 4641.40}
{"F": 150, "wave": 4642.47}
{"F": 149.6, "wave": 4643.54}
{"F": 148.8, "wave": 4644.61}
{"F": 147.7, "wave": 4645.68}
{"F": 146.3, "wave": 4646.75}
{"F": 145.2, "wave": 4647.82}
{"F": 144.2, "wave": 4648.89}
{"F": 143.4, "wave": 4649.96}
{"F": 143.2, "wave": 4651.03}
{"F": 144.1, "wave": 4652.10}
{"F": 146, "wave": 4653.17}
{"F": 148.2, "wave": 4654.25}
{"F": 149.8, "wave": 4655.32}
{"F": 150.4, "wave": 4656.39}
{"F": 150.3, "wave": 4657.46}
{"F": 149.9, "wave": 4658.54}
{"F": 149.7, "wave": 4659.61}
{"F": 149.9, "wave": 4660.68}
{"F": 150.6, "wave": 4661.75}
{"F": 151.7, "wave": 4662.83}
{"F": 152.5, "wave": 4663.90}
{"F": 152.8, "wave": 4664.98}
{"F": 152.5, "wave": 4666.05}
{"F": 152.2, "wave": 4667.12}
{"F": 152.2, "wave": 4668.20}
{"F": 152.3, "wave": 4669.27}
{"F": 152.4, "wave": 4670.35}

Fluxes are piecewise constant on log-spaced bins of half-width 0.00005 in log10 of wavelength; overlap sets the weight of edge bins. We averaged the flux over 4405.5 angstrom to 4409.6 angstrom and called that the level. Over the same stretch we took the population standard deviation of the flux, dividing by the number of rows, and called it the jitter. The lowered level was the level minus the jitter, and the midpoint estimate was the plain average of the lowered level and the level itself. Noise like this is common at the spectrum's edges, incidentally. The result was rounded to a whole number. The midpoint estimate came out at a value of 113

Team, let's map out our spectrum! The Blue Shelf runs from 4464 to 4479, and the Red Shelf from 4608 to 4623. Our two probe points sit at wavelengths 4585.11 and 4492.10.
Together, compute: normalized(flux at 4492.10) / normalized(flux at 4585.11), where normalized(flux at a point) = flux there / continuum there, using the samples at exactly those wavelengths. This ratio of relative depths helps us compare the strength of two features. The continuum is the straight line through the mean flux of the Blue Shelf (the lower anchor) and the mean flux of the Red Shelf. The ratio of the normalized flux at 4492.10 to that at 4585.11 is 0.96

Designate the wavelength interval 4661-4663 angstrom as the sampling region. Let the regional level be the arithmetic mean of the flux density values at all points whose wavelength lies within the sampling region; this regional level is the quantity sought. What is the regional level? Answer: 151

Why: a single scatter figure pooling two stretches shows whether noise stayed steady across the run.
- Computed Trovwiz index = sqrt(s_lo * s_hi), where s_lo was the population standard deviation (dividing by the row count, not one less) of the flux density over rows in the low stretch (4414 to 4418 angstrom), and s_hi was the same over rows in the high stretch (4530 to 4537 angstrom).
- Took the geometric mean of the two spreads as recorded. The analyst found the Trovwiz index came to 1.3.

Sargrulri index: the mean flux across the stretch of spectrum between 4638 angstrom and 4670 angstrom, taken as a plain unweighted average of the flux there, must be 149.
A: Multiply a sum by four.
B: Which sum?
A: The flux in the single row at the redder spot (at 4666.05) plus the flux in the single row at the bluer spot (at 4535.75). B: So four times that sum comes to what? 1137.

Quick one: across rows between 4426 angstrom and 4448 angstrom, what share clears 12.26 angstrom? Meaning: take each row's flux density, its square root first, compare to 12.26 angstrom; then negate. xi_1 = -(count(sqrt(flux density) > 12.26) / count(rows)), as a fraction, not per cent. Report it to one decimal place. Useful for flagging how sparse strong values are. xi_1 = 0.0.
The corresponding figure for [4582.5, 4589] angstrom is -0.3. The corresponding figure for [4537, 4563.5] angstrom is -0.2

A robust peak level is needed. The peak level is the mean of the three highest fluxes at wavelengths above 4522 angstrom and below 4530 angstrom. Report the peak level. 140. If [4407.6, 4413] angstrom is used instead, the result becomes 122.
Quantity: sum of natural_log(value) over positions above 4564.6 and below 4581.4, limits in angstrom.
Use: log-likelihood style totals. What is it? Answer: 80.0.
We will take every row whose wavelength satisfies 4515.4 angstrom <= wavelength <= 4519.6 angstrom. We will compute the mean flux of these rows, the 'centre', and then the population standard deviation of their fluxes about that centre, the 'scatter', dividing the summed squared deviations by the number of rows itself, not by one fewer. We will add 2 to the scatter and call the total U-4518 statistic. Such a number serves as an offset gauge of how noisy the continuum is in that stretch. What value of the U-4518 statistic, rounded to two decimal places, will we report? 3.00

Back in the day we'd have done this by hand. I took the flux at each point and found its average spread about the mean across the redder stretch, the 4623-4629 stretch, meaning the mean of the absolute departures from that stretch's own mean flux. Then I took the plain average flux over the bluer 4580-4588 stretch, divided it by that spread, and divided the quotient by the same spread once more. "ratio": 489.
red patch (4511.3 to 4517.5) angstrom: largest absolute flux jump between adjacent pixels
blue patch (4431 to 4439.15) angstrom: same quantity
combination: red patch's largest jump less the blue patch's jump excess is 1.4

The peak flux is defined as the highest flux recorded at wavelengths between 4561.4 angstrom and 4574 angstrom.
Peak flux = 153.6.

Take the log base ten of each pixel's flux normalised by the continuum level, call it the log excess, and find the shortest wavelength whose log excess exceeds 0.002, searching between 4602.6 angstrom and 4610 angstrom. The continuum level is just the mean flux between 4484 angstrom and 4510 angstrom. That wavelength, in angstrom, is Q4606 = 4603.09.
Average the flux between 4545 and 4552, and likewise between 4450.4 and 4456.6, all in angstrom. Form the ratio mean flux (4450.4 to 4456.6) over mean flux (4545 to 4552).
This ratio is 0.938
